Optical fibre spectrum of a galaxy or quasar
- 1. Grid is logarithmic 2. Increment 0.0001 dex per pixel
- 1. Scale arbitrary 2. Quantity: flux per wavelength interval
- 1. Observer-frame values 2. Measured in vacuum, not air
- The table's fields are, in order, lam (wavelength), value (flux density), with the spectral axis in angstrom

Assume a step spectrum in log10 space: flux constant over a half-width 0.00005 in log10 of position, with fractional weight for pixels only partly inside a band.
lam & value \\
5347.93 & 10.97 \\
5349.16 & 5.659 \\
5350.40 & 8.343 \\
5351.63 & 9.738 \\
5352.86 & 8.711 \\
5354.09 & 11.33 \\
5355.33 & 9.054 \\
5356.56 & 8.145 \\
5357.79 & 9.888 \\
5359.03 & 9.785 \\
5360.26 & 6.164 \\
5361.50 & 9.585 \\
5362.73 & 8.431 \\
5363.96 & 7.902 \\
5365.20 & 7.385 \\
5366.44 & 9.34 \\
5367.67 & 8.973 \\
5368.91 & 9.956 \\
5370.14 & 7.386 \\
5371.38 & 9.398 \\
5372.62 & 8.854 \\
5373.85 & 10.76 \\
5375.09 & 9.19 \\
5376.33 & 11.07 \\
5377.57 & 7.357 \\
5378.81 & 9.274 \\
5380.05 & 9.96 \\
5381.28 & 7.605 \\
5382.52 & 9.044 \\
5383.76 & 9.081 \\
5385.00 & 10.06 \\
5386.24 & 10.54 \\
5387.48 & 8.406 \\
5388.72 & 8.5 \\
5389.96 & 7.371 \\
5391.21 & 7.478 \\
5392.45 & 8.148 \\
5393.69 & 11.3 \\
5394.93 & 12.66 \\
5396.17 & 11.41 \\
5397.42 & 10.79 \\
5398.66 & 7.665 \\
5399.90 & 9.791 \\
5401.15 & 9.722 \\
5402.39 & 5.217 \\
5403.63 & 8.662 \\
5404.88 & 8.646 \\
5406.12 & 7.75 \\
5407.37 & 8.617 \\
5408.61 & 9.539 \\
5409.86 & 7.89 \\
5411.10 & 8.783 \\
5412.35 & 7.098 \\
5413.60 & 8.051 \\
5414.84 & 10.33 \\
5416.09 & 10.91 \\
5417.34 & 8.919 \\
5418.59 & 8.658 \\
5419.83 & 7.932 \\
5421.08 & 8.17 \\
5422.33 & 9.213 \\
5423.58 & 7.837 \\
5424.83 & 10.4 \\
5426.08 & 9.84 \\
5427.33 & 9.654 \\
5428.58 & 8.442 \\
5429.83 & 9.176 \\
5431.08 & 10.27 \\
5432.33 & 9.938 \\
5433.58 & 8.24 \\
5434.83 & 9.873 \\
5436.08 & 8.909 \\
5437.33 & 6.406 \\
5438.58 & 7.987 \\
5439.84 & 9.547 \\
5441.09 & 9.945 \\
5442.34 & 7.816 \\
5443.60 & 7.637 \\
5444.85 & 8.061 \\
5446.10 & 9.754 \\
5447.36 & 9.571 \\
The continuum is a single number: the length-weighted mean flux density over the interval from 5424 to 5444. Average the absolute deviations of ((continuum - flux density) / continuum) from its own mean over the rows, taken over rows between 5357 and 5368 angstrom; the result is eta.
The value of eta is 0.112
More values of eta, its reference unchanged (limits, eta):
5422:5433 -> 0.074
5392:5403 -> 0.194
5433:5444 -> 0.107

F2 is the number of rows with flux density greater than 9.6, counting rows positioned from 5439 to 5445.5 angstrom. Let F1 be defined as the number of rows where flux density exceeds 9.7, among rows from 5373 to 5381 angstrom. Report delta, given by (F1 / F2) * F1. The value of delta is 9.0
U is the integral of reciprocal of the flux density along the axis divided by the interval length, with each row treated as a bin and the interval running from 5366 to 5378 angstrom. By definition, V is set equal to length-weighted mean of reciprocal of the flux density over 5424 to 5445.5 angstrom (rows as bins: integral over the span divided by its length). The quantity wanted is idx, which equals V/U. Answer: 1.04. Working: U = 0.110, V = 0.1138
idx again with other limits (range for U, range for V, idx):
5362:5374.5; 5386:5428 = 1.00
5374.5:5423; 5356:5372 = 1.03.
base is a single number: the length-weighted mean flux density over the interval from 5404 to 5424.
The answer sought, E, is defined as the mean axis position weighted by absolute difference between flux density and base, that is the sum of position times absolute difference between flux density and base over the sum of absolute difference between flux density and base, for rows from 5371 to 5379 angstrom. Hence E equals 5375.4 angstrom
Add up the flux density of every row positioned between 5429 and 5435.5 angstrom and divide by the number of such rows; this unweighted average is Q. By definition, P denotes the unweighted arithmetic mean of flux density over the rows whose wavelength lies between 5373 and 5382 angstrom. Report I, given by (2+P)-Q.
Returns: 1.8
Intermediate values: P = 9.3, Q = 9.5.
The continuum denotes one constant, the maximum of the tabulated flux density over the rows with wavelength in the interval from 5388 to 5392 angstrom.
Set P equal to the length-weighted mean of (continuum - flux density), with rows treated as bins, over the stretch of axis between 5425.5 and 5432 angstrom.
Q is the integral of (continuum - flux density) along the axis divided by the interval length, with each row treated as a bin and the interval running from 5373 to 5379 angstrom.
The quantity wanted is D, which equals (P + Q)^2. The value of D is 4.1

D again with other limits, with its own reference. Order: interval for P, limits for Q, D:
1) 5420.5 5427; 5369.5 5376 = 1.8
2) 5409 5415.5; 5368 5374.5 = 0.5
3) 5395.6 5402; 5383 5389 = 4.2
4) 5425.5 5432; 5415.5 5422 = 2.0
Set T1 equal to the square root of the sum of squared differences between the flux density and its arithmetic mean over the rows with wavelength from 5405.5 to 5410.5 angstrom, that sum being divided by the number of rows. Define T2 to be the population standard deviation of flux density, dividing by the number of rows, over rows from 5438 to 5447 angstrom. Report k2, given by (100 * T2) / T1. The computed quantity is 133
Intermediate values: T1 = 0.71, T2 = 0.94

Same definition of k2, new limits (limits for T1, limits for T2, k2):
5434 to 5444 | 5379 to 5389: 78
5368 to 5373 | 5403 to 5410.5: 61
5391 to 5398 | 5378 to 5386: 43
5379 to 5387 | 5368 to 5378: 135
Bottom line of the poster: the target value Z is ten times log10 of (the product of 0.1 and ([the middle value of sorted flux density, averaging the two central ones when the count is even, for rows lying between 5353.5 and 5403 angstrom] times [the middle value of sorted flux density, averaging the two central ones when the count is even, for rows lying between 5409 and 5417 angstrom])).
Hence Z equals 8.86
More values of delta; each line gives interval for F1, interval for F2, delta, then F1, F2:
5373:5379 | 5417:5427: 2.0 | 2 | 2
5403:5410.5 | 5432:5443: 0.0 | 0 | 3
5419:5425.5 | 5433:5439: 1.0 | 1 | 1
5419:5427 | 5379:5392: 1.3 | 2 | 3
